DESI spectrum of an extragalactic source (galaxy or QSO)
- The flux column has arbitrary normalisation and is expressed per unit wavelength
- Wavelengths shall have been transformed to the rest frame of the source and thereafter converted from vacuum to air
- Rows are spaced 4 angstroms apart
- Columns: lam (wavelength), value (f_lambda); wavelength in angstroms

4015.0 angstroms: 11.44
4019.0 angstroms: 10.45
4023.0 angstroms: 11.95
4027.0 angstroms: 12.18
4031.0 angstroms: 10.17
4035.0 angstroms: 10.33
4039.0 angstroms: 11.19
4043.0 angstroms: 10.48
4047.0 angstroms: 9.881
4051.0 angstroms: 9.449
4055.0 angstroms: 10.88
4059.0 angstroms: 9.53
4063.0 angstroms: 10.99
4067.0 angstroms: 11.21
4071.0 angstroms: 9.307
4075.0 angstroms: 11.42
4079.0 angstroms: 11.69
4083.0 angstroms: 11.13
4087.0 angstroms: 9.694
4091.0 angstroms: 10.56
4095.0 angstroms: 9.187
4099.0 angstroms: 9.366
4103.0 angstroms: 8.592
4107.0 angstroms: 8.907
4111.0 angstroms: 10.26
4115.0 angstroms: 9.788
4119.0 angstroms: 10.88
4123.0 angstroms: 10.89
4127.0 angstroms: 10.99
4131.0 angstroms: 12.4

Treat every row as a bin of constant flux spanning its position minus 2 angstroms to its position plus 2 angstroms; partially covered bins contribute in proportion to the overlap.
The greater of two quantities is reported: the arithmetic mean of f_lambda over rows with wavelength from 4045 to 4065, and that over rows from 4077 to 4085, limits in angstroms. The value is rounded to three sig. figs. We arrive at 11.4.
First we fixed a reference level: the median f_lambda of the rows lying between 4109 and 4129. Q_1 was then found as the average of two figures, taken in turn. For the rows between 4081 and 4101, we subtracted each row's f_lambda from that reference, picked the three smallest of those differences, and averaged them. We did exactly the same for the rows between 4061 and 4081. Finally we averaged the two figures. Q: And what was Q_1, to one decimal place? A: -0.1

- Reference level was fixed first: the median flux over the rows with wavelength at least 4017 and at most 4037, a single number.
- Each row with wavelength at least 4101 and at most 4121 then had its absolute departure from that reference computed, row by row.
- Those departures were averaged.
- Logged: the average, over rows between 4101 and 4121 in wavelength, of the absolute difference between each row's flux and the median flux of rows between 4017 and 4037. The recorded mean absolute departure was 0.937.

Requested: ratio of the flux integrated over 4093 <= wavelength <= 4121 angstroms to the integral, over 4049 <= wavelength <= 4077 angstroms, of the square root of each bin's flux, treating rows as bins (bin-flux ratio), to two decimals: 2.97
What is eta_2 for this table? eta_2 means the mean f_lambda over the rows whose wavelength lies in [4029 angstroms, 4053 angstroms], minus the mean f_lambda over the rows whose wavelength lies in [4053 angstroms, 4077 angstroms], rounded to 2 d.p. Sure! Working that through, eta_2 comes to -0.31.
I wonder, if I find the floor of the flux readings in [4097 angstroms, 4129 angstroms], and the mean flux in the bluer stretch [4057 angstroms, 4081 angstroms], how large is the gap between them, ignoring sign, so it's 2.1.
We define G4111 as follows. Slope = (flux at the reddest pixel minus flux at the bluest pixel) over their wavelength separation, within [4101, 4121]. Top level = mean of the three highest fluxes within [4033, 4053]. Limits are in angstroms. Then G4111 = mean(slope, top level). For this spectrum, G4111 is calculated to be 5.40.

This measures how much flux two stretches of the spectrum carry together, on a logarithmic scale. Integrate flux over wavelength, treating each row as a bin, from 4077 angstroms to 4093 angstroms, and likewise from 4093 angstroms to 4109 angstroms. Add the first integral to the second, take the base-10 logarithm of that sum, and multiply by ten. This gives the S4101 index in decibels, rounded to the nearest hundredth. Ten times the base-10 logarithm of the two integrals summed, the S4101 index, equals 25.00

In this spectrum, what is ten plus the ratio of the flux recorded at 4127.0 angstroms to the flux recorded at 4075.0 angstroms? 11.0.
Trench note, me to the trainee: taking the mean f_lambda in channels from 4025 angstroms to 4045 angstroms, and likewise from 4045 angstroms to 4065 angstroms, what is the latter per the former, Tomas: 0.93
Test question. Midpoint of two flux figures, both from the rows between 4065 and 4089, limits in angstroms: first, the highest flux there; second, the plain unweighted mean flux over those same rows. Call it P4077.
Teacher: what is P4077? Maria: 11.2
